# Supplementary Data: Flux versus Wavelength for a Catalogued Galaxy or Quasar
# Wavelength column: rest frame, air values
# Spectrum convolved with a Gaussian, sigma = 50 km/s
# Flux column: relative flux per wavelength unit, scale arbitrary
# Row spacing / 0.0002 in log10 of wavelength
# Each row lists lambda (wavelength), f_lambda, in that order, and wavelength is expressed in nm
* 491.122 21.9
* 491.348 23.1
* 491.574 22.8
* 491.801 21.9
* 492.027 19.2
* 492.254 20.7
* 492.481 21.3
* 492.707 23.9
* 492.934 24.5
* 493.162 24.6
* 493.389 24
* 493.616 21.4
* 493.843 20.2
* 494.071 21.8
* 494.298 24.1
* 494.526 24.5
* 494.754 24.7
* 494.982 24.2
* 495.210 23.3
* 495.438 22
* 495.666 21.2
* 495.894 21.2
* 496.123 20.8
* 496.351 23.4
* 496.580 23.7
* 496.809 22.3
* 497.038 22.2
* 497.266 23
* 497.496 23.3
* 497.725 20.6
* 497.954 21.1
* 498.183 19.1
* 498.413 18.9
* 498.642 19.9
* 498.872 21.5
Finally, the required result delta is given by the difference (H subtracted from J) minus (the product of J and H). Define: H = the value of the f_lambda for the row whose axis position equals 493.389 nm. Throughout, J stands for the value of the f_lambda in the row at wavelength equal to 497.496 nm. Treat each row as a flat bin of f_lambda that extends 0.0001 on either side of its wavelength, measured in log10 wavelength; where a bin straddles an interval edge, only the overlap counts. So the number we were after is -560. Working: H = 24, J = 23.3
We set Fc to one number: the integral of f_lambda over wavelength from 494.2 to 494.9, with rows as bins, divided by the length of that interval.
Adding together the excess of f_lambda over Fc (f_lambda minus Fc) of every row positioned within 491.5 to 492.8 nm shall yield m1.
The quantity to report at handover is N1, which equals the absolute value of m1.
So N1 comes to 17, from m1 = -16.6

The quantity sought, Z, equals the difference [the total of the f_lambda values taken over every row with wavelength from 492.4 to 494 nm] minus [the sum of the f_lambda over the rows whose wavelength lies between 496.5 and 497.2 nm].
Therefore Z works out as 92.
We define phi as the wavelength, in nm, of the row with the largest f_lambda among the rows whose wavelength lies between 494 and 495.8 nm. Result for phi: 494.754 nm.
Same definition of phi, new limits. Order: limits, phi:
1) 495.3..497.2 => 496.580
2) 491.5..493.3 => 493.162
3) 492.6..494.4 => 493.162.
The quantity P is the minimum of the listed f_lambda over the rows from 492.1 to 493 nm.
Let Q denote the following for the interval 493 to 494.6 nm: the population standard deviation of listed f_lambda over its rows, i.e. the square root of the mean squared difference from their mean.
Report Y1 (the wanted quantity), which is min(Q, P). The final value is 1.64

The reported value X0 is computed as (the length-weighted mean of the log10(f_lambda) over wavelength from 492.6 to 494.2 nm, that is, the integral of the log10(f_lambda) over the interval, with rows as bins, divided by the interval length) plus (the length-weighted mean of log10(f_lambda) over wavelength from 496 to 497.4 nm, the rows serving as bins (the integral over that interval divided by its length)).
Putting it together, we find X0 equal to 2.71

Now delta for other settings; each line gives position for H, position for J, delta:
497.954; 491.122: -461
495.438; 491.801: -482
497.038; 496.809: -495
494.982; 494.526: -593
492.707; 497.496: -557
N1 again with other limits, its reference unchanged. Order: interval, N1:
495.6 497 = 14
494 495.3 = 4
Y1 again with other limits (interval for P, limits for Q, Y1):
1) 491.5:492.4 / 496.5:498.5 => 1.66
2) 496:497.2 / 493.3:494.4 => 1.52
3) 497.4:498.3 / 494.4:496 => 1.42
